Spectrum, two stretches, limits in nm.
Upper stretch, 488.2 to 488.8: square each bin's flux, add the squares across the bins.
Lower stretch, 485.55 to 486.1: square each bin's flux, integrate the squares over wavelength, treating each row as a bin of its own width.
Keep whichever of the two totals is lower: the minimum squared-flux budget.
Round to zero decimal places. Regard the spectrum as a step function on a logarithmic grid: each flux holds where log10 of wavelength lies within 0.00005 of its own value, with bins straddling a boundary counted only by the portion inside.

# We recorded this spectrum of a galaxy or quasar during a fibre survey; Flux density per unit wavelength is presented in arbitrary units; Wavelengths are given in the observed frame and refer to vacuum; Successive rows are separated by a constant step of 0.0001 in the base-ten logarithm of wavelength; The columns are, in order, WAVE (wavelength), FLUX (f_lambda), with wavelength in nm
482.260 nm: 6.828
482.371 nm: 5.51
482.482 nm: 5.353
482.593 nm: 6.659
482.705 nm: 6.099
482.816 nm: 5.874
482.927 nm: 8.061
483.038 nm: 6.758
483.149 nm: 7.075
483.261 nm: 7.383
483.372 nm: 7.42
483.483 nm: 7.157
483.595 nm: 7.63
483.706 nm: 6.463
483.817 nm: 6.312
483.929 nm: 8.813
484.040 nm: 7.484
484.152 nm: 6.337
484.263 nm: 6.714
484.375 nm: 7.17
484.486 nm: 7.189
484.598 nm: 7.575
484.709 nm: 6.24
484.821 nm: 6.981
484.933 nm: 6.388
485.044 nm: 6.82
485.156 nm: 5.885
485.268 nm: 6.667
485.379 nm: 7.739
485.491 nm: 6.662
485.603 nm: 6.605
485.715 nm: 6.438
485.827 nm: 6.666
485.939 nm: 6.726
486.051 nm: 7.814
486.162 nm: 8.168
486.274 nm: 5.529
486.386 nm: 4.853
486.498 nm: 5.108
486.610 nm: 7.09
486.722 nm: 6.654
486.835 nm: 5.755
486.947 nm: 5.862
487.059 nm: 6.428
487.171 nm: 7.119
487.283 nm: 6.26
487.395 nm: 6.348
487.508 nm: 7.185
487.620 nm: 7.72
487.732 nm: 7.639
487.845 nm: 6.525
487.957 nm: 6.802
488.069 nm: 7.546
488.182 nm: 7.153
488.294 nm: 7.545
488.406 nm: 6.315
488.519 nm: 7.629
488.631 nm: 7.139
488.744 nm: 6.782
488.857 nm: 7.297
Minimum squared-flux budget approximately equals 26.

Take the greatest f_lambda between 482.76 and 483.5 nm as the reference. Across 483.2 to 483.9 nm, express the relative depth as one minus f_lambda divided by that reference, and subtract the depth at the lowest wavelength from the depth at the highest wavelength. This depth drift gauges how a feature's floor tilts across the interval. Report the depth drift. 0.13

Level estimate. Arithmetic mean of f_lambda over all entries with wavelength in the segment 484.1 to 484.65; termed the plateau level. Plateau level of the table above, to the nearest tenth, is 7.0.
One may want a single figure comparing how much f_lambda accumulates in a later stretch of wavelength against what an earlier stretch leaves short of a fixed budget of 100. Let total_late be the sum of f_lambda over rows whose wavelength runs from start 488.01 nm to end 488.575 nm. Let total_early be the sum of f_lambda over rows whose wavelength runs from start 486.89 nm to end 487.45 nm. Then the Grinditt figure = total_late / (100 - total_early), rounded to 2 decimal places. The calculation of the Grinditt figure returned 0.53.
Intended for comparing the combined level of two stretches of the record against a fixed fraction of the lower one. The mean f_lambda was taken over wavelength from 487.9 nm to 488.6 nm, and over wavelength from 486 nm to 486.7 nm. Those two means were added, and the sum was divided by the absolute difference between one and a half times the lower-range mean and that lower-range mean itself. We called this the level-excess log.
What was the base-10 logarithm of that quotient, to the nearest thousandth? 0.626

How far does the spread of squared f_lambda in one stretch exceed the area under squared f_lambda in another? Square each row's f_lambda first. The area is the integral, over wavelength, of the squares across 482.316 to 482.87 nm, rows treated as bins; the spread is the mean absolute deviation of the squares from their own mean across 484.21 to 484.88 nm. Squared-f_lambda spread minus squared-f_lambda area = -14.8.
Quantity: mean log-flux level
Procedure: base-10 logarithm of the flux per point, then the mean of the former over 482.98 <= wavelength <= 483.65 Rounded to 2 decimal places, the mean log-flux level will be 0.86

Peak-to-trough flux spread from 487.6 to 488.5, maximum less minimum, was 1.4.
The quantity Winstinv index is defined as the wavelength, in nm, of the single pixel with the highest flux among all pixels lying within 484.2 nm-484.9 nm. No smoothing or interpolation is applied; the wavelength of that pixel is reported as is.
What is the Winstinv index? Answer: 484.598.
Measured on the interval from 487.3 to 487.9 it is 487.620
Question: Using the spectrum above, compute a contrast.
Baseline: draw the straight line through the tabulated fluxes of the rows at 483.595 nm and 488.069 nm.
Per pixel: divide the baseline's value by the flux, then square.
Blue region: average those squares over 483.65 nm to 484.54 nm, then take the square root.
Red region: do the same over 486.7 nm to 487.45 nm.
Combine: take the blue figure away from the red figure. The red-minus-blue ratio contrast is 0.10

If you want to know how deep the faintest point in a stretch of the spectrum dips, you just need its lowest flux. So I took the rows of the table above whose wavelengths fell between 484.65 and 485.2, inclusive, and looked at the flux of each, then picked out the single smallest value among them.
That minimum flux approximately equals 5.885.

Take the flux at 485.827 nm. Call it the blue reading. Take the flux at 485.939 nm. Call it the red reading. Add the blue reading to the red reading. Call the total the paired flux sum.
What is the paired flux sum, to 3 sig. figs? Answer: 13.4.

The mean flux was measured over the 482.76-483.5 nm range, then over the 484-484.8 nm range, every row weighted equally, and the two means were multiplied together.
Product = 49.4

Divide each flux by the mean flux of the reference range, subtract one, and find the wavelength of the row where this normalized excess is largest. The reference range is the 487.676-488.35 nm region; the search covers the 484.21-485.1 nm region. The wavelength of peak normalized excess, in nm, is 484.598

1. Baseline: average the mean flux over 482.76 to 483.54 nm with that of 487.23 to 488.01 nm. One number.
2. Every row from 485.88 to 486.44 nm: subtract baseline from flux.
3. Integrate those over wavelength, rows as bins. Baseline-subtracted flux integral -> -0.22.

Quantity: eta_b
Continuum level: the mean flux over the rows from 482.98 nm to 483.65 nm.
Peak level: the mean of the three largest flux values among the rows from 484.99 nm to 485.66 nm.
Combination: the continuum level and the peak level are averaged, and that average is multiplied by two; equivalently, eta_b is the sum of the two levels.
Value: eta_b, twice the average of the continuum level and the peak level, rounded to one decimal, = 14.3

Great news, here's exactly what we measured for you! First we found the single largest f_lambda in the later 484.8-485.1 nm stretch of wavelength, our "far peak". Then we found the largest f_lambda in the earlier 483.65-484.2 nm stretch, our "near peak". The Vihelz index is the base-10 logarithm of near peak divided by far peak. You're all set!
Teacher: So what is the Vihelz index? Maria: 0.10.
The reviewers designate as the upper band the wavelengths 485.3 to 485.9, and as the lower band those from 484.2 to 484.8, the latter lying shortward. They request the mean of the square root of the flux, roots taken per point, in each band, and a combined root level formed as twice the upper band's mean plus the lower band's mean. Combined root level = 7.86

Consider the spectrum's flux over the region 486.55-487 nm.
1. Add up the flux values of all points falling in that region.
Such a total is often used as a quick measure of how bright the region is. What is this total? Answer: 25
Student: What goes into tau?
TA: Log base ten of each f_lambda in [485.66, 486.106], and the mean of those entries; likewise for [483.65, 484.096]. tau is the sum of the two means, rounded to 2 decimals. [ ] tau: 1.70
